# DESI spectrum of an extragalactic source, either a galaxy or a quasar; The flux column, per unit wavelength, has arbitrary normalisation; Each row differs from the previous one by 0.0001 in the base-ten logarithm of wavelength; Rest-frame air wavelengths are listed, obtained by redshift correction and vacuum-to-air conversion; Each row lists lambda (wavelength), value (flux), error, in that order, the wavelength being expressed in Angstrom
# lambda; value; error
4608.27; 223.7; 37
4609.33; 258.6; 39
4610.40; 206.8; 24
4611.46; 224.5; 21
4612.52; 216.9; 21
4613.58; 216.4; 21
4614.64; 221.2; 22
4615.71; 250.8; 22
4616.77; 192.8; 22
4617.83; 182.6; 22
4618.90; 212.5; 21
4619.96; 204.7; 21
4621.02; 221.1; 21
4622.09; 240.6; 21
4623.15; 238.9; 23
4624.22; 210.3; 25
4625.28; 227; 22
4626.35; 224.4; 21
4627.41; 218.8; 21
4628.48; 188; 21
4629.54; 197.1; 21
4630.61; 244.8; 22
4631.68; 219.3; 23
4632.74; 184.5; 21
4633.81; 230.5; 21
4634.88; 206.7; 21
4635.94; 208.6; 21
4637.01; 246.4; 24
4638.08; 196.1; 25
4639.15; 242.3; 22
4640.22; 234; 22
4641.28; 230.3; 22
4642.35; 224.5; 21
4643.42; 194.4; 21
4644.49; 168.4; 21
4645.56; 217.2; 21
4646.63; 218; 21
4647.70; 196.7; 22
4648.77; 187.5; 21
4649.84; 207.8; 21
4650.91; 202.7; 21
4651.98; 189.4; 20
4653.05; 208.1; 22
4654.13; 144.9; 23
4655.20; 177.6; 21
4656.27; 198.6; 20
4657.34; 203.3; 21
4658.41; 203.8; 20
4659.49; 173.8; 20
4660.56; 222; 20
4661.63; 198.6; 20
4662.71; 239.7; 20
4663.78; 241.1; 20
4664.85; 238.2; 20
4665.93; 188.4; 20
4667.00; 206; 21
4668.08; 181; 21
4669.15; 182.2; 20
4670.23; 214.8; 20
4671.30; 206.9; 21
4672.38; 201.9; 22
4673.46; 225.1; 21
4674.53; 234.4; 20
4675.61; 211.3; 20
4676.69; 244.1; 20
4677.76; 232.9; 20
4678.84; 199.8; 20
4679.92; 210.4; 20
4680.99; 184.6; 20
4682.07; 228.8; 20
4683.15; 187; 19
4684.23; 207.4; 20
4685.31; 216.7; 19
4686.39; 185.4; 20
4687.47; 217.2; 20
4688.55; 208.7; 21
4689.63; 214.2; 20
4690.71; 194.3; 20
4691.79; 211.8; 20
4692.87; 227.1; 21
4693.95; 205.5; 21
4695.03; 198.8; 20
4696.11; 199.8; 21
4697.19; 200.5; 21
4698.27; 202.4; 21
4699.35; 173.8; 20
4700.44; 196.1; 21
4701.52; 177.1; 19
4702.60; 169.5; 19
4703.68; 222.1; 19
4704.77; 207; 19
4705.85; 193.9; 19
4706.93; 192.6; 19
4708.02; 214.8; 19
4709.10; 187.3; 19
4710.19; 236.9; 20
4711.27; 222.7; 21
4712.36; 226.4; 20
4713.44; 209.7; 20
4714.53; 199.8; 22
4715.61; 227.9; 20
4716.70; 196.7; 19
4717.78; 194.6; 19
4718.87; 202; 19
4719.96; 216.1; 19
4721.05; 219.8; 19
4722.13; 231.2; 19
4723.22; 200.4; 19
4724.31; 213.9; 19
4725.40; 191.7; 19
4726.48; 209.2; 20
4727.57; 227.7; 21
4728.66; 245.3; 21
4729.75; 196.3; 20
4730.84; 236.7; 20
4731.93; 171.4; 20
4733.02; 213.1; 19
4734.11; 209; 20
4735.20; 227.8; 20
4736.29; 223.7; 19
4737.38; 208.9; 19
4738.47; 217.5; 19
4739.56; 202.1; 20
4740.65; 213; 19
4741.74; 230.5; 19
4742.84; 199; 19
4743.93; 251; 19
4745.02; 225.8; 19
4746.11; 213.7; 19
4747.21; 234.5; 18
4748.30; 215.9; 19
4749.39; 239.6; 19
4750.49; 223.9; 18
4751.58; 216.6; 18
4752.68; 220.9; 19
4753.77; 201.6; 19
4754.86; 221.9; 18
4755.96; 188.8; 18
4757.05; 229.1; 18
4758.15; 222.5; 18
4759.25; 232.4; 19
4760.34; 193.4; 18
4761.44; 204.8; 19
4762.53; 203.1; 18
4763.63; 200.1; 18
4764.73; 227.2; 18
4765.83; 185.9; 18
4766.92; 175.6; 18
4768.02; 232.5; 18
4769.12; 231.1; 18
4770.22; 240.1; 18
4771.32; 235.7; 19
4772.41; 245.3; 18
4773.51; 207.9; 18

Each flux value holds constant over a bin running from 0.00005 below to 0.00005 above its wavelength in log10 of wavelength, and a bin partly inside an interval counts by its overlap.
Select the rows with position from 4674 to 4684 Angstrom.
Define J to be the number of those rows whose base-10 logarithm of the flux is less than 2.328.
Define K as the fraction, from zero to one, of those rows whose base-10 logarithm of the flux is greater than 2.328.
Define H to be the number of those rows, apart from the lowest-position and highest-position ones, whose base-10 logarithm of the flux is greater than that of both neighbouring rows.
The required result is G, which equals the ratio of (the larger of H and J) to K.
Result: 11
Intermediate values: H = 3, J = 5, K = 0.44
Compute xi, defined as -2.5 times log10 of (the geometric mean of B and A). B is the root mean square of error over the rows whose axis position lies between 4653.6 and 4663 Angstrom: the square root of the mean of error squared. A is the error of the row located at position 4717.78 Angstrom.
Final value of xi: -3.24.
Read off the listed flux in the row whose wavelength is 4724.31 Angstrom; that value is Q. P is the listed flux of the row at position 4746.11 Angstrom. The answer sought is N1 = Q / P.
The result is 1.00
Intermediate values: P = 213.7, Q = 213.9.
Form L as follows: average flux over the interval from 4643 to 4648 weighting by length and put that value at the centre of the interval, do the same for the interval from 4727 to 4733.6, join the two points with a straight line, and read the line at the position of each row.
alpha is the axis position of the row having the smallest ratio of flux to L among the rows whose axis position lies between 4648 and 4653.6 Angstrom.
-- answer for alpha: 4648.77 Angstrom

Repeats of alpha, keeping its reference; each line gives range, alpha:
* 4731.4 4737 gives 4731.93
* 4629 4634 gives 4632.74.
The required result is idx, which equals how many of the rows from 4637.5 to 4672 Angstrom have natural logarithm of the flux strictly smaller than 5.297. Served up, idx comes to 14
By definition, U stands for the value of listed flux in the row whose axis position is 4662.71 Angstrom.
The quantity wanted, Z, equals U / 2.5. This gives 96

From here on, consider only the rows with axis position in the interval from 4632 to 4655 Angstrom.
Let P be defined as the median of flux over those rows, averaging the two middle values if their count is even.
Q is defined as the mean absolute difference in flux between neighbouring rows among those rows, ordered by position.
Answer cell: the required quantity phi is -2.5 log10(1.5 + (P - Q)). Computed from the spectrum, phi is -5.67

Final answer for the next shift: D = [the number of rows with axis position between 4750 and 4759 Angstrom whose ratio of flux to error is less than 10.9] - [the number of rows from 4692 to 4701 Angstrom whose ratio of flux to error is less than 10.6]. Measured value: -5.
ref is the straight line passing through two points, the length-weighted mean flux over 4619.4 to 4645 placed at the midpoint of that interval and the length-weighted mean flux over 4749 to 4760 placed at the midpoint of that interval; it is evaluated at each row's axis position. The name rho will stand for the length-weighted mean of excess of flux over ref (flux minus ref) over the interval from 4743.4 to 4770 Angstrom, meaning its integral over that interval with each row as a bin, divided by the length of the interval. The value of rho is -2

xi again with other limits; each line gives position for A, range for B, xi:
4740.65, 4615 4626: -3.28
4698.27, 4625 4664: -3.31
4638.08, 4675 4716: -3.37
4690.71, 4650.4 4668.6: -3.27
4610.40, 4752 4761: -3.31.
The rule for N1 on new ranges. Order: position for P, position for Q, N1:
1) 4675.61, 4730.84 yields 1.12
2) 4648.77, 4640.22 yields 1.25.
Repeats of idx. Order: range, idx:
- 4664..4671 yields 3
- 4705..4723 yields 5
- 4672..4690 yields 3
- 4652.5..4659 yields 3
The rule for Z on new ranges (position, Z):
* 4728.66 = 98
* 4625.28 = 91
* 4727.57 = 91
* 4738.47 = 87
